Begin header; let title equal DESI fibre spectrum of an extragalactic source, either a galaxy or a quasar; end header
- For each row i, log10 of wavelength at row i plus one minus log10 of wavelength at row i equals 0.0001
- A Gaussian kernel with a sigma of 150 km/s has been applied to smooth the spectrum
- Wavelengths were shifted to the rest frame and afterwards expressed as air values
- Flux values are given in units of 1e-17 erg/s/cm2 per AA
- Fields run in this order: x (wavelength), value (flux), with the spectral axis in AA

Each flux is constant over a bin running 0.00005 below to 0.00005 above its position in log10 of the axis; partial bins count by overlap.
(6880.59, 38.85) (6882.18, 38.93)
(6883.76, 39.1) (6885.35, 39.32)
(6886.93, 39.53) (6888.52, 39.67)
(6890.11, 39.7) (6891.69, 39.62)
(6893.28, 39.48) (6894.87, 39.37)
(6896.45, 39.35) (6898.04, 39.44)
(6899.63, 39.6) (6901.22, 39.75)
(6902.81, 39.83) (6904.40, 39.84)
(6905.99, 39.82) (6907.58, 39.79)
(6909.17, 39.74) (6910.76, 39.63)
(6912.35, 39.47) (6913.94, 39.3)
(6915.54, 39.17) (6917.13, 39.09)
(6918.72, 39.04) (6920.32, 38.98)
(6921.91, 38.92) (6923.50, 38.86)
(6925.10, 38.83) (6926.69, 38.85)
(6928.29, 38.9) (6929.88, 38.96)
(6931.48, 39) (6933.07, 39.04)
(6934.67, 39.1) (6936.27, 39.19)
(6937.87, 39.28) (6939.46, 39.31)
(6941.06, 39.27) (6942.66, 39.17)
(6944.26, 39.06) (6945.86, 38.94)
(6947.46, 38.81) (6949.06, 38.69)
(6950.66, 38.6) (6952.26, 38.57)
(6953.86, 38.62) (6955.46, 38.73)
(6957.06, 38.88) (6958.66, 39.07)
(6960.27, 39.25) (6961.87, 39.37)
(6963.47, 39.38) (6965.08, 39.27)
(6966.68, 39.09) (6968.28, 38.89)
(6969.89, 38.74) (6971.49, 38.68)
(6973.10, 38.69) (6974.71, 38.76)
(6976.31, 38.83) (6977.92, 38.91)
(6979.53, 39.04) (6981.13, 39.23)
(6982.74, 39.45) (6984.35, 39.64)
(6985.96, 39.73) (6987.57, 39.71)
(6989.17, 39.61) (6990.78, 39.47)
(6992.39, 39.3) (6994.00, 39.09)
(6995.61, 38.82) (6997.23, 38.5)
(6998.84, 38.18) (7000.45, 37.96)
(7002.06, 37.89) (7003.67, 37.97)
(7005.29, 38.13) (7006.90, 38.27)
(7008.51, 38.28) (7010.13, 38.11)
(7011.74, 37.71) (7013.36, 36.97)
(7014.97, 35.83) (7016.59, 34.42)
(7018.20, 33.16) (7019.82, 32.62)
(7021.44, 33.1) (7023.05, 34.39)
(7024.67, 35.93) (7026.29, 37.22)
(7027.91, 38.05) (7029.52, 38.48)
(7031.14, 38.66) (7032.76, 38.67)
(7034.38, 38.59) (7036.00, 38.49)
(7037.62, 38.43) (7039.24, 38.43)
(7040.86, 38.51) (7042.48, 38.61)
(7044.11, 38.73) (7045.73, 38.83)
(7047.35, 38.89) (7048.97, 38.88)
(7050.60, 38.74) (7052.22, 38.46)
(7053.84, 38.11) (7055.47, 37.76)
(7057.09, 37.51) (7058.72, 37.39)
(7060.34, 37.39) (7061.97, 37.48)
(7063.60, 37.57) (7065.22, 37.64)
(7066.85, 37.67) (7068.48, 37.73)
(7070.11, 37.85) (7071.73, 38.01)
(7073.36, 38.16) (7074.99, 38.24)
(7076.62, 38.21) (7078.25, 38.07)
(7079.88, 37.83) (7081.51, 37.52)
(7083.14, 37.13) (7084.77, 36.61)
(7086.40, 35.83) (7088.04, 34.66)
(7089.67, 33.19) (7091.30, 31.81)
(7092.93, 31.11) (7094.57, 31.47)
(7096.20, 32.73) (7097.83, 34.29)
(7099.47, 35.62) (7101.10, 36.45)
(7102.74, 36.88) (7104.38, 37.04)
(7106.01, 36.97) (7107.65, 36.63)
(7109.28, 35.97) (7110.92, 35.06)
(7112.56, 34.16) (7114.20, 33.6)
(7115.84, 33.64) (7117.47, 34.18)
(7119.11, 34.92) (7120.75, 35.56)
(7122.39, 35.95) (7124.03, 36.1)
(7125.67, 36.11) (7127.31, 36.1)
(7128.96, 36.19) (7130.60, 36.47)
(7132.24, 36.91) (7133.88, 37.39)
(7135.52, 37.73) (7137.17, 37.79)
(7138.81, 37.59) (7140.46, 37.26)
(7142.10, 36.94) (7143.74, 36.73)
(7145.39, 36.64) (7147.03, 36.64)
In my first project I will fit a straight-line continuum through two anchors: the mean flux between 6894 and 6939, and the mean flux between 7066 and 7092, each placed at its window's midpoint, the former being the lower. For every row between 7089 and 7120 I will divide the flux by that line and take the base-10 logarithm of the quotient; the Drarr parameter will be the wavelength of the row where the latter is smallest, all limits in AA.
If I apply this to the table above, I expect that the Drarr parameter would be 7092.93 AA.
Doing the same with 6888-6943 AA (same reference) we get 6925.10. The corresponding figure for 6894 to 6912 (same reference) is 6894.87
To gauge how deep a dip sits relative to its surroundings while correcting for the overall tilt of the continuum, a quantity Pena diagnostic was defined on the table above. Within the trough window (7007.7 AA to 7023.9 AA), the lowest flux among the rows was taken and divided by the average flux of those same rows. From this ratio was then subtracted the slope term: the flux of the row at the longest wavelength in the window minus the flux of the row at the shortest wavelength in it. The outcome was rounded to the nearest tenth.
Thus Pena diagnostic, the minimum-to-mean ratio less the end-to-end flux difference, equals 4.8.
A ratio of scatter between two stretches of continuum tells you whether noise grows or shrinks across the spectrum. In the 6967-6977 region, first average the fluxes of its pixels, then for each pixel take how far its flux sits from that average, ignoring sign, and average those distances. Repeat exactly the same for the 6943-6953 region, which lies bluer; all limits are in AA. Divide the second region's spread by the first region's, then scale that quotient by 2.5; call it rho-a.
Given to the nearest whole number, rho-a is 6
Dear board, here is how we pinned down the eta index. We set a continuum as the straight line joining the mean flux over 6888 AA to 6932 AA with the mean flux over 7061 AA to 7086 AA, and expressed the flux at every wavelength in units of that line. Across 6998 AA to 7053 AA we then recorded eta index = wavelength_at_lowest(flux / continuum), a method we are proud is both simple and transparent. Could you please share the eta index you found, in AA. 7019.82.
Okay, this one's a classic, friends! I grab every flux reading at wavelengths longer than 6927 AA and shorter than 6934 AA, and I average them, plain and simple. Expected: 39.0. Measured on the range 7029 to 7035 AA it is 38.6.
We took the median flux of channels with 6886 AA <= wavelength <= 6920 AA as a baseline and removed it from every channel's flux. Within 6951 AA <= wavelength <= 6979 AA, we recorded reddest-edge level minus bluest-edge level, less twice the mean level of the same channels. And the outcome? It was 1.7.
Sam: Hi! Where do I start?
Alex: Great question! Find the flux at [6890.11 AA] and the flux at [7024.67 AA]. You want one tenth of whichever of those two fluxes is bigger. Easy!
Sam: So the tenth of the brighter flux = 3.97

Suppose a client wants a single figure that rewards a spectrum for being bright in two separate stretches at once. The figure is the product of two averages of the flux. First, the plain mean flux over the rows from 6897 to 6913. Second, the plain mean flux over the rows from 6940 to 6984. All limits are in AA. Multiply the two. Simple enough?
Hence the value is 1546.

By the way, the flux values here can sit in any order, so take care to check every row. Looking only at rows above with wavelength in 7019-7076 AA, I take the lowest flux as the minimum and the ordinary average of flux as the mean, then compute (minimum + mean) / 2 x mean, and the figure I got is 1325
